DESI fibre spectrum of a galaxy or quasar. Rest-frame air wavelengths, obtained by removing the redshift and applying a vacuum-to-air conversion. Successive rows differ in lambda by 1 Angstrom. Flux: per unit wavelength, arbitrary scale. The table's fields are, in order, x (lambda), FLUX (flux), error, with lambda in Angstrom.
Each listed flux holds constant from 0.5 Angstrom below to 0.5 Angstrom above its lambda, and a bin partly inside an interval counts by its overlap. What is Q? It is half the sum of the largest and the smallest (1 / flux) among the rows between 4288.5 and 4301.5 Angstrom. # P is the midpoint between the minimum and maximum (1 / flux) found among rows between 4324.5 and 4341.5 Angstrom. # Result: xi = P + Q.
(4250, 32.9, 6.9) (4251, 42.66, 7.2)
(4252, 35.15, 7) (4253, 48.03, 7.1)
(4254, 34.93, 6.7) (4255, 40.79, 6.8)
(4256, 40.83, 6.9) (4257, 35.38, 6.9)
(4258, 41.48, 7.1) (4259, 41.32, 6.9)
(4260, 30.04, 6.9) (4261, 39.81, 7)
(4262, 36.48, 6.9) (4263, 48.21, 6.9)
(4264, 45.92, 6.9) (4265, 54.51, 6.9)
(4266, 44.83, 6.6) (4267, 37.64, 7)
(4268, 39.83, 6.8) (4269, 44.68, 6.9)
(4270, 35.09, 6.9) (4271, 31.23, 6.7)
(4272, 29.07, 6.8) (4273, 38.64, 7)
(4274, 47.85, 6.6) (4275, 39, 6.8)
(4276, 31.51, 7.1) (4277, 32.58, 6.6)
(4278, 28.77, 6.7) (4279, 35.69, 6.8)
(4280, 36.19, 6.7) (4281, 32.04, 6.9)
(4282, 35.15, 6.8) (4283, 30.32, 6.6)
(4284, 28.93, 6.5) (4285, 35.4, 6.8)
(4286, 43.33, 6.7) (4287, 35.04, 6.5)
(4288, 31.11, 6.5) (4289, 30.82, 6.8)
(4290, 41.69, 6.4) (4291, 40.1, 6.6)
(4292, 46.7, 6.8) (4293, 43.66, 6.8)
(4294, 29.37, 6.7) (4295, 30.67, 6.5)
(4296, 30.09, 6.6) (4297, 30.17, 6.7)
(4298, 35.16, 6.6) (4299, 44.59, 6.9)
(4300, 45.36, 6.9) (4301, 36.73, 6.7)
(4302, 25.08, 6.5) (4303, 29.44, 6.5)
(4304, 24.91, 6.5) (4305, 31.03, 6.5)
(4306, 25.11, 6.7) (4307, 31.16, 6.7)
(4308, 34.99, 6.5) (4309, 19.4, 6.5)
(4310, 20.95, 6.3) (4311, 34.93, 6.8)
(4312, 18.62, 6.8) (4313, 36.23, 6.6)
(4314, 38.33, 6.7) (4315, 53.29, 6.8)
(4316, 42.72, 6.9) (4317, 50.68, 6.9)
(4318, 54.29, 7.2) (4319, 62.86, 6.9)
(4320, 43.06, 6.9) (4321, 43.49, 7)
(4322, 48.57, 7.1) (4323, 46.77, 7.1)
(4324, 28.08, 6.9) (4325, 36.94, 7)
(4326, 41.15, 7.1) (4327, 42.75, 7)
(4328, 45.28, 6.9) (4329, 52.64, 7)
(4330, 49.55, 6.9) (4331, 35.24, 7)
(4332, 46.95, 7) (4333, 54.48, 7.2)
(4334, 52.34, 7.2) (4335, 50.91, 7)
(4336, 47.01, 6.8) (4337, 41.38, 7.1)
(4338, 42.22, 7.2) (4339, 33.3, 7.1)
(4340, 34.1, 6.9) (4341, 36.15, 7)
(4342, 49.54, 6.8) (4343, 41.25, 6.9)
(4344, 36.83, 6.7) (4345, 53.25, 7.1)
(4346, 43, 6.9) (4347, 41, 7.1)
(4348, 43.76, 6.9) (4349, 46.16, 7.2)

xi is 0.0519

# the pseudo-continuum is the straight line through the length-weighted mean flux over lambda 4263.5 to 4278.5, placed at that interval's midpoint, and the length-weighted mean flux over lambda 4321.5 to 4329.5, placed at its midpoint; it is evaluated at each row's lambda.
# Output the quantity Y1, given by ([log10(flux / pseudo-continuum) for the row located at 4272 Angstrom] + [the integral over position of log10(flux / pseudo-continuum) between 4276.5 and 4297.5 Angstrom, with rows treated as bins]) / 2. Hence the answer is -0.8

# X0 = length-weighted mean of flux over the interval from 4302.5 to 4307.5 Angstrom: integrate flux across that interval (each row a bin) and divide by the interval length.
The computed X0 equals 28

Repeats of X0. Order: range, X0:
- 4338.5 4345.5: 41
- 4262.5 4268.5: 45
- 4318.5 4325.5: 44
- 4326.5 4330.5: 48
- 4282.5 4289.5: 34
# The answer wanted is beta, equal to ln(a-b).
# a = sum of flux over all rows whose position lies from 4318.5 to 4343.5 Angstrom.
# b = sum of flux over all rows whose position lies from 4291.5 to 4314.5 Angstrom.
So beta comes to 5.9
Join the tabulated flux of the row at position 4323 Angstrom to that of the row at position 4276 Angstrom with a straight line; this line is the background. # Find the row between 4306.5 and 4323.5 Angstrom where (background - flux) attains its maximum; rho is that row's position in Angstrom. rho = 4312 Angstrom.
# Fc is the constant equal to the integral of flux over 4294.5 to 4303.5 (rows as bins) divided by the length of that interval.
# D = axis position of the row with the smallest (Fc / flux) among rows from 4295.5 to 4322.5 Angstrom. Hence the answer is 4319 Angstrom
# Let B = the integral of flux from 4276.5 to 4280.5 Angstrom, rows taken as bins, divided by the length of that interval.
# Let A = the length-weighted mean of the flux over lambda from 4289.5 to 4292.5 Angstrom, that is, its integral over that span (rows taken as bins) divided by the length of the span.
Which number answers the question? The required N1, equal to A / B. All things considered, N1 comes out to 1.3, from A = 43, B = 33.3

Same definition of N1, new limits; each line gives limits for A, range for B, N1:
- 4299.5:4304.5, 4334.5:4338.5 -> 0.7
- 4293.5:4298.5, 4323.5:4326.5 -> 0.9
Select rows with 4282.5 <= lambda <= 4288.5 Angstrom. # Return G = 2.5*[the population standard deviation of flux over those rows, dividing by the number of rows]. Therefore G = 12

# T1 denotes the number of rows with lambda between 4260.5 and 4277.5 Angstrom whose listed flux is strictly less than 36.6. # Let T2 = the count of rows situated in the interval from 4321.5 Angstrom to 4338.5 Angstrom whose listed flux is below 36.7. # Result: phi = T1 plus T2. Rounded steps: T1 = 6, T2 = 2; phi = 8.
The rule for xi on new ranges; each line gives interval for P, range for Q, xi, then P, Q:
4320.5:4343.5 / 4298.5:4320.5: 0.0618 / 0.027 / 0.035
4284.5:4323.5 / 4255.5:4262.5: 0.0635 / 0.035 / 0.029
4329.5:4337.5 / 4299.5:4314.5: 0.0612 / 0.023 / 0.038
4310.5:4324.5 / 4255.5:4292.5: 0.0614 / 0.035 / 0.027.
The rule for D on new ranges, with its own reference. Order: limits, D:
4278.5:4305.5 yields 4292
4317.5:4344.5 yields 4319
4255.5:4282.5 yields 4265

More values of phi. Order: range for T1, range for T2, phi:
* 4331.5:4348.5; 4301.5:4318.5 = 15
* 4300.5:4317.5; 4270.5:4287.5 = 25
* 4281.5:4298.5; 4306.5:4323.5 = 19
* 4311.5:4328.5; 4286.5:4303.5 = 13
